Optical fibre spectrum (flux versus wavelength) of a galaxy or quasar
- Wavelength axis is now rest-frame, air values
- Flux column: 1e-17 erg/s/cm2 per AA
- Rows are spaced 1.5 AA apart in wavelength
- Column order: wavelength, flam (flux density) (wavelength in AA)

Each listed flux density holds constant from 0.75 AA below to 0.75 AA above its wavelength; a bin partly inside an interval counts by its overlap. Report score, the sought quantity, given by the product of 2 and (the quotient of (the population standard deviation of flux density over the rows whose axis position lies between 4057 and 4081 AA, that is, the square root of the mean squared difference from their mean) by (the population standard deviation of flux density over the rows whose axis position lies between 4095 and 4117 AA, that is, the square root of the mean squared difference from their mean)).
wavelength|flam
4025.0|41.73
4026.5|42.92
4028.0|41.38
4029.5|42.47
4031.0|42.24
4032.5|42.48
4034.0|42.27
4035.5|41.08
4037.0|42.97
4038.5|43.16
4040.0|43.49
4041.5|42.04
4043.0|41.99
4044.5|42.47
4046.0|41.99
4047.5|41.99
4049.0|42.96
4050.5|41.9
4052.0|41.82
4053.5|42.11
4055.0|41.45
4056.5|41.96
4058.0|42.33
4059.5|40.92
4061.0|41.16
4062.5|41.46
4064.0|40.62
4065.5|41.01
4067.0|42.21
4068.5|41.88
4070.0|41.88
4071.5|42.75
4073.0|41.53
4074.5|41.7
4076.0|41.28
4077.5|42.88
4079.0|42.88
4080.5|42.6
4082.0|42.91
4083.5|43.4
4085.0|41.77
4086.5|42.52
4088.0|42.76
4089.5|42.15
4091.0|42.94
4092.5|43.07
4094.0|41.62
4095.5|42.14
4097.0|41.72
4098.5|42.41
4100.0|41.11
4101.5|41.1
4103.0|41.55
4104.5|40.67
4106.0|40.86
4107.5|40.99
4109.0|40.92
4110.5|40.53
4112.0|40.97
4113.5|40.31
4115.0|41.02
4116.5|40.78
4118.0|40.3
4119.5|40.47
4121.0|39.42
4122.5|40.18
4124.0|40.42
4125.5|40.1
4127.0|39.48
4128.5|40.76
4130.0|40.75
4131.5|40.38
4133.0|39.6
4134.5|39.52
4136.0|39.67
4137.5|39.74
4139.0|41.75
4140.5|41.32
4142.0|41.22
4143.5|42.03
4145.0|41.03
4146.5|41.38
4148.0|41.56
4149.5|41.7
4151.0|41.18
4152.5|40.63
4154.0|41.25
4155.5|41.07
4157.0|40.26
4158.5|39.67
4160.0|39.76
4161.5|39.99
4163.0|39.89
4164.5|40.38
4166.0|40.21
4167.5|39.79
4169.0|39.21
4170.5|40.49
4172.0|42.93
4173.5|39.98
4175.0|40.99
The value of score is 2.52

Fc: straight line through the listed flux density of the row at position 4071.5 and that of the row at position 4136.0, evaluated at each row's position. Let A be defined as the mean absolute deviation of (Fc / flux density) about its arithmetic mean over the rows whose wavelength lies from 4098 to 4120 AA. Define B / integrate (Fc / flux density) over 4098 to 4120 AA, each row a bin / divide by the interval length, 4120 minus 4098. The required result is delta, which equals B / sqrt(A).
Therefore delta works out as 12.1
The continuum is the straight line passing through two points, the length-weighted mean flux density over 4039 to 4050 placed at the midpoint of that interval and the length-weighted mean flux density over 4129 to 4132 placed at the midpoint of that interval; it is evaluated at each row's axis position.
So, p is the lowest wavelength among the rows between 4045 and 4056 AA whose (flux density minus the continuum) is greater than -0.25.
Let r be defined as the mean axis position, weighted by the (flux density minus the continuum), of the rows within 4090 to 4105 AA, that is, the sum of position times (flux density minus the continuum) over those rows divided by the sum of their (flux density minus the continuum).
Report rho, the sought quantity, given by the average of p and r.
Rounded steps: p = 4049.0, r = 4093.5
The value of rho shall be 4071.2 AA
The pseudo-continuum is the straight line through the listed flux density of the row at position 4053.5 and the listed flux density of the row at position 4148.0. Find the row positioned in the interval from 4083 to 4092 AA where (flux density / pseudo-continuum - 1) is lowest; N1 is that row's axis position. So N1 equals 4085.0 AA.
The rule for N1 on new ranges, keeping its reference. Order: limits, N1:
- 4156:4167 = 4158.5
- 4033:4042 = 4035.5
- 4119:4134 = 4121.0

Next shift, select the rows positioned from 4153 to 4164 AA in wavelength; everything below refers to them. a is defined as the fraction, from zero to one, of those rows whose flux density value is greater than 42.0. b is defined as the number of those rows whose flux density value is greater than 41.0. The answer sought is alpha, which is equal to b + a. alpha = 2.0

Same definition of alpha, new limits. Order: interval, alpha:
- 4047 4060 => 8.3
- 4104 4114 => 0.0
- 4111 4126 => 1.0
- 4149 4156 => 4.0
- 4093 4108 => 7.2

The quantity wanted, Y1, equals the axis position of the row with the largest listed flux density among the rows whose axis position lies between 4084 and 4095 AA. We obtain 4092.5 AA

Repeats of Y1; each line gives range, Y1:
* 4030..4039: 4038.5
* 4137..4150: 4143.5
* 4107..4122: 4115.0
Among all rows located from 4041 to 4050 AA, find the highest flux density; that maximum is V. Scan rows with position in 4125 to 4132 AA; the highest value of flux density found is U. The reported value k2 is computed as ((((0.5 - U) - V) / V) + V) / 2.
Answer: 20.5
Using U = 40.76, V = 42.96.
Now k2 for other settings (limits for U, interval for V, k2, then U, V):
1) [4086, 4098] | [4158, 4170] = 19.2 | 43.07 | 40.38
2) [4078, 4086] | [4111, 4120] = 19.5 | 43.4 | 41.02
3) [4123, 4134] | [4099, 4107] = 19.8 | 40.76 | 41.55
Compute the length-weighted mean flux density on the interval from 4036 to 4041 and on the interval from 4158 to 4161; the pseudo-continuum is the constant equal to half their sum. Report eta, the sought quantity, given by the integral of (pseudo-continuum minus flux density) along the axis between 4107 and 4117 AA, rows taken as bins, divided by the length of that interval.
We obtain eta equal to 0.6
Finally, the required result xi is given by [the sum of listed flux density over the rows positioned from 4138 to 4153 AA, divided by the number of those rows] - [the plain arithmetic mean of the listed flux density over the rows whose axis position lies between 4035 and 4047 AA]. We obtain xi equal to -1.0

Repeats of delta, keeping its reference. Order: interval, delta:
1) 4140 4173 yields 8.5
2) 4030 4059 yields 9.7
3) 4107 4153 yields 6.4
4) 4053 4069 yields 9.5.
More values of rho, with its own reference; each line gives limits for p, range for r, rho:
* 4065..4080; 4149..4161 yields 4109.4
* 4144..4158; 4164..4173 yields 4157.9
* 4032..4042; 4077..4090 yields 4057.8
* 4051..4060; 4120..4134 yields 4089.6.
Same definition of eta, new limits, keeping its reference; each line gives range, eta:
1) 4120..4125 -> 1.4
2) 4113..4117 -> 0.7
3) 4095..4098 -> -0.6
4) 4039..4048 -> -1.0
